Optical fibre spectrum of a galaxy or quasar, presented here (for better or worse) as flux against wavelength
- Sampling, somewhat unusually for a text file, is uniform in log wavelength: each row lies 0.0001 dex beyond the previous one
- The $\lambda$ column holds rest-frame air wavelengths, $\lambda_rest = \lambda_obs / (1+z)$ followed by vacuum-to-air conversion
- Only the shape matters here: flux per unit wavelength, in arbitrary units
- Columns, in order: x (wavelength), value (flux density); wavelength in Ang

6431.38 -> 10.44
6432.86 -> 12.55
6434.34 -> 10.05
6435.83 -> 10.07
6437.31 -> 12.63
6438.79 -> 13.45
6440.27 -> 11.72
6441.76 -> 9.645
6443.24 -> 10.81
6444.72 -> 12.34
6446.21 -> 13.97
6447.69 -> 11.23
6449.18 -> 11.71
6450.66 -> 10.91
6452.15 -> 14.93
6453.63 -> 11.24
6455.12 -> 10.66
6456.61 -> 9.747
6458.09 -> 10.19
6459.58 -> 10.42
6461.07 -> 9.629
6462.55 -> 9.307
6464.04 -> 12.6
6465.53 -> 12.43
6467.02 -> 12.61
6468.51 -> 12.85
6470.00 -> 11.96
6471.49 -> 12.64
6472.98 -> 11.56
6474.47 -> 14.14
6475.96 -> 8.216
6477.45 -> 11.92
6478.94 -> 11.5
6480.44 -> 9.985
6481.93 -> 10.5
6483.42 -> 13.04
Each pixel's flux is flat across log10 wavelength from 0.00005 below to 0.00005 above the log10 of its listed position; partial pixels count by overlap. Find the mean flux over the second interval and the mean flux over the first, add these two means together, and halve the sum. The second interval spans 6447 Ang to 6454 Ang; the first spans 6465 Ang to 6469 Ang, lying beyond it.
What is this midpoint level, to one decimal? 12.3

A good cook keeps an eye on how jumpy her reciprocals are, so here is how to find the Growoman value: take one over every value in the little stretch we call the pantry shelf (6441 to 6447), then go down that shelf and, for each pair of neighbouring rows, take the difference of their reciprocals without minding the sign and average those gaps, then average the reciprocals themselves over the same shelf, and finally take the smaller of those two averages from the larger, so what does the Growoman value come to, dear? 0.0765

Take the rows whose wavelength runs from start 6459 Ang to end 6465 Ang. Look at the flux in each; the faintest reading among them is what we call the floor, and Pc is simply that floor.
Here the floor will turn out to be 9.307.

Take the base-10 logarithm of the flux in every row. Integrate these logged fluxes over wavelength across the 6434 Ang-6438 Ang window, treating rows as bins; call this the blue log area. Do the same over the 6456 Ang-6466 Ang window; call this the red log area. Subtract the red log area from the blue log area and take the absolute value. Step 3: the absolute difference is 6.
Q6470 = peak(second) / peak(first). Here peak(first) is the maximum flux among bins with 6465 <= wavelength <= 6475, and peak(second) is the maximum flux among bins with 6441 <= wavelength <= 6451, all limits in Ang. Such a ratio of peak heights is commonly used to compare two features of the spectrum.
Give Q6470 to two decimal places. 0.99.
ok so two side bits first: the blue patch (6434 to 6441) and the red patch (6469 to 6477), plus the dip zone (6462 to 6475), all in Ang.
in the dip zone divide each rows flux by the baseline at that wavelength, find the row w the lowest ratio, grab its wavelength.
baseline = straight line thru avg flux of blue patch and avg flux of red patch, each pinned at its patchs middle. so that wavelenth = 6462.55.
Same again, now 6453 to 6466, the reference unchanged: 6462.55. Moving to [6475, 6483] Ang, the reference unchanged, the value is 6475.96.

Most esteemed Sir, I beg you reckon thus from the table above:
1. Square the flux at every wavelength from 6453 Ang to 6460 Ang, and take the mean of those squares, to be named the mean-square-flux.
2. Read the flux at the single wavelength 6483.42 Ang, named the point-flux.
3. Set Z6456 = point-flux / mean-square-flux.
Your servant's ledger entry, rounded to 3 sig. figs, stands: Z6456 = 0.119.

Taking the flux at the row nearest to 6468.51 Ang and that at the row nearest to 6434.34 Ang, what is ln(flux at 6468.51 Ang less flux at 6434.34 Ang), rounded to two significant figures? 1.0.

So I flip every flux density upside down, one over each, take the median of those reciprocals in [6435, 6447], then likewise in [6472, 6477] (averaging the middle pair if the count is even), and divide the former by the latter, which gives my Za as 0.96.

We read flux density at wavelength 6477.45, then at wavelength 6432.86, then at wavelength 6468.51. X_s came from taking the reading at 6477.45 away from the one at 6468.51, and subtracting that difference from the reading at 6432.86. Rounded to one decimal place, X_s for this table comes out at 11.6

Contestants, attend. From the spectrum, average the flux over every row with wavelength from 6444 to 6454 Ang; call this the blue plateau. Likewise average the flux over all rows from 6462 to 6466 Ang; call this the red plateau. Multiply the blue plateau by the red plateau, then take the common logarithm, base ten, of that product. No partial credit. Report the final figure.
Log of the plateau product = 2.15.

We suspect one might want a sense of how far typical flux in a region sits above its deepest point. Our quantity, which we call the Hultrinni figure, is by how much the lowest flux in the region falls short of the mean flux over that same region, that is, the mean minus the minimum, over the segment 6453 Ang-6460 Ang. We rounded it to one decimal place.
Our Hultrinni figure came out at 0.7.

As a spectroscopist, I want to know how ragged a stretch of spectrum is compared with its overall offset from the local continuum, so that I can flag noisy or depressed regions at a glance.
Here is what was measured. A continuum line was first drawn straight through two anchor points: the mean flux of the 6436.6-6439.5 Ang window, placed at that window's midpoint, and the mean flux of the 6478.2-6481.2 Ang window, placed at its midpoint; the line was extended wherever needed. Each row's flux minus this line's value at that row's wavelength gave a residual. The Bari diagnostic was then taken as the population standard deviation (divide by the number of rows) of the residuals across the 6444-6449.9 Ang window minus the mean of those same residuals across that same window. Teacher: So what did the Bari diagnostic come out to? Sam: 1.2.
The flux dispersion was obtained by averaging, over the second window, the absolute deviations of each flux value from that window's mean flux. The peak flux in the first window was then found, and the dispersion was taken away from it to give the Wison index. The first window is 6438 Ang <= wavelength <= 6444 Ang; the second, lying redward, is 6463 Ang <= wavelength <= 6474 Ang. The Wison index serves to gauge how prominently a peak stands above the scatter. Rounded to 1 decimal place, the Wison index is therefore 13.1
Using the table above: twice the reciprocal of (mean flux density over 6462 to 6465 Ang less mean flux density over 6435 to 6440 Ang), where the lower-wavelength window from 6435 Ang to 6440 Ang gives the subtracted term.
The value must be -2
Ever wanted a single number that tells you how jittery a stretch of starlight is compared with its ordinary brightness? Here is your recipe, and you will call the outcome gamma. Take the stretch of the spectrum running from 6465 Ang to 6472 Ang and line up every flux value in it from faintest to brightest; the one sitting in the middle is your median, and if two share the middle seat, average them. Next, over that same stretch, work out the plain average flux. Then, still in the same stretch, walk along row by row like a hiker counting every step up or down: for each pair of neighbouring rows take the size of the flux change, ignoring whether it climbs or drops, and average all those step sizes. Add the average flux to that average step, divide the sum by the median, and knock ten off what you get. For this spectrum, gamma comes -8.97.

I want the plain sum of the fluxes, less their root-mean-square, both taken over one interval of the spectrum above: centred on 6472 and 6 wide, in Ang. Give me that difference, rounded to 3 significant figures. 37.7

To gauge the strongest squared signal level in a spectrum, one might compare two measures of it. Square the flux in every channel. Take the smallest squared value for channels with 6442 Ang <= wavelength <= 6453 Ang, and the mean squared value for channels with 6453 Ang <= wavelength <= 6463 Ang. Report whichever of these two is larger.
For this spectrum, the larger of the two 117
